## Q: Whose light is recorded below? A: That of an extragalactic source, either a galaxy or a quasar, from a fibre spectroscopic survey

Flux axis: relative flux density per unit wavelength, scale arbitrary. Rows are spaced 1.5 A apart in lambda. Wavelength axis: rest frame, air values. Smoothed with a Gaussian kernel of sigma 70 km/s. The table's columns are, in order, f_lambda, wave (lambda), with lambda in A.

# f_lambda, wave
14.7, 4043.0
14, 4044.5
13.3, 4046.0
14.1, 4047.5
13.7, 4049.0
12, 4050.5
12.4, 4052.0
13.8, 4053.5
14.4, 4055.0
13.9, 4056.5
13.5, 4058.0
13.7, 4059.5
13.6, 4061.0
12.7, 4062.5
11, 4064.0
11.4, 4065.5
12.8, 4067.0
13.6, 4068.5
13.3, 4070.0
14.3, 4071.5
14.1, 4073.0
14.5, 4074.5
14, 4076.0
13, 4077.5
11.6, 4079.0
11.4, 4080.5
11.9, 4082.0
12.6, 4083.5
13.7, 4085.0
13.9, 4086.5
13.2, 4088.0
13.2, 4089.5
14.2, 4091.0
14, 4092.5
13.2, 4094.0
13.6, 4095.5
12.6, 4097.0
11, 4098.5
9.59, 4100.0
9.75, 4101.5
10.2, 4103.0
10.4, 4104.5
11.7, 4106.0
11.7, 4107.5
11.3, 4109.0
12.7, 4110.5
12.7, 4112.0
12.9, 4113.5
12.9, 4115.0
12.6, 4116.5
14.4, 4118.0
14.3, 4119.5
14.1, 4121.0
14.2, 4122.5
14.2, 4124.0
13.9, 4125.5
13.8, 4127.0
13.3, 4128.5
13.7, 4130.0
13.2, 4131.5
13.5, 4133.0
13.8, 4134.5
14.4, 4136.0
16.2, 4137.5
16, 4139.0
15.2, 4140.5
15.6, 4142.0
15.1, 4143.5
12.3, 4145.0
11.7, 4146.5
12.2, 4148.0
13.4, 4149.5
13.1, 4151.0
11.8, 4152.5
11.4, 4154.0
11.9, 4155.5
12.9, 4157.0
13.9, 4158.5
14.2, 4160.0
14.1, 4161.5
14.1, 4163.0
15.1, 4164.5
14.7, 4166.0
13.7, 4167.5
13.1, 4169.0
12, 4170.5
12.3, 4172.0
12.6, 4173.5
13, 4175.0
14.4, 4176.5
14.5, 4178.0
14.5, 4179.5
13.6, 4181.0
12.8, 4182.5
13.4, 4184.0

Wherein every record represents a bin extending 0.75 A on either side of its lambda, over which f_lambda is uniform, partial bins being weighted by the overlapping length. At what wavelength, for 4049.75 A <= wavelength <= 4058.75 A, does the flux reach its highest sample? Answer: 4055.0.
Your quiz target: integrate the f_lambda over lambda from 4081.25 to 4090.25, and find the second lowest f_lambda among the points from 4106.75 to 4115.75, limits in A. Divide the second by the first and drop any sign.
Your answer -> 0.099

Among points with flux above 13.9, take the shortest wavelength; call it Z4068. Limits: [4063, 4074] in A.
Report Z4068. 4071.5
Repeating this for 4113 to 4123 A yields 4118.0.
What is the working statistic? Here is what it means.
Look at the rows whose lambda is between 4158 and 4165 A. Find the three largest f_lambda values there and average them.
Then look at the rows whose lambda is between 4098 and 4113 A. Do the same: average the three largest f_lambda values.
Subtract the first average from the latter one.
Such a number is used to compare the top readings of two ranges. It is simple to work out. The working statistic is -2.1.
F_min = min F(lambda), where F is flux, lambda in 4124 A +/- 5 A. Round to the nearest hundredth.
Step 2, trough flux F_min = 13.30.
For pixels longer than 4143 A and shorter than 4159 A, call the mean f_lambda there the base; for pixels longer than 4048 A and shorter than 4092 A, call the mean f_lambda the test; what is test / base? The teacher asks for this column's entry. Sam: 1.04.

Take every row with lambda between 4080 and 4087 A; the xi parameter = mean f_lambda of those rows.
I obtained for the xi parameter 12.7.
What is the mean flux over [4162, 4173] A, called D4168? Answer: 13.6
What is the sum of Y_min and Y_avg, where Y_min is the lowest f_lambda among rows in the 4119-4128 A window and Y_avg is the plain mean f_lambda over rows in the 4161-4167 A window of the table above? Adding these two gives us 28.3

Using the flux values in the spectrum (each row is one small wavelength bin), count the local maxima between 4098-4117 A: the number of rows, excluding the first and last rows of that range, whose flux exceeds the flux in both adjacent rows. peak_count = 0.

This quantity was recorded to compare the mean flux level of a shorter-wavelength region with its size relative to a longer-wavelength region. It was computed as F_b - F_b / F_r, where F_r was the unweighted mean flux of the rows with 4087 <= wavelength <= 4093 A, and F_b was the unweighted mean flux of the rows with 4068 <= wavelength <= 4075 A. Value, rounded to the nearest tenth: 12.9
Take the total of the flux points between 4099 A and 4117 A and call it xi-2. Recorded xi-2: 138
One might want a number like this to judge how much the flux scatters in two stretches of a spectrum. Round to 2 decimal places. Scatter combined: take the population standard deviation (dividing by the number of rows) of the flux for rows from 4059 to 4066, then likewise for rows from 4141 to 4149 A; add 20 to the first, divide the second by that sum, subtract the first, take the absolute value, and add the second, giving 2.66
